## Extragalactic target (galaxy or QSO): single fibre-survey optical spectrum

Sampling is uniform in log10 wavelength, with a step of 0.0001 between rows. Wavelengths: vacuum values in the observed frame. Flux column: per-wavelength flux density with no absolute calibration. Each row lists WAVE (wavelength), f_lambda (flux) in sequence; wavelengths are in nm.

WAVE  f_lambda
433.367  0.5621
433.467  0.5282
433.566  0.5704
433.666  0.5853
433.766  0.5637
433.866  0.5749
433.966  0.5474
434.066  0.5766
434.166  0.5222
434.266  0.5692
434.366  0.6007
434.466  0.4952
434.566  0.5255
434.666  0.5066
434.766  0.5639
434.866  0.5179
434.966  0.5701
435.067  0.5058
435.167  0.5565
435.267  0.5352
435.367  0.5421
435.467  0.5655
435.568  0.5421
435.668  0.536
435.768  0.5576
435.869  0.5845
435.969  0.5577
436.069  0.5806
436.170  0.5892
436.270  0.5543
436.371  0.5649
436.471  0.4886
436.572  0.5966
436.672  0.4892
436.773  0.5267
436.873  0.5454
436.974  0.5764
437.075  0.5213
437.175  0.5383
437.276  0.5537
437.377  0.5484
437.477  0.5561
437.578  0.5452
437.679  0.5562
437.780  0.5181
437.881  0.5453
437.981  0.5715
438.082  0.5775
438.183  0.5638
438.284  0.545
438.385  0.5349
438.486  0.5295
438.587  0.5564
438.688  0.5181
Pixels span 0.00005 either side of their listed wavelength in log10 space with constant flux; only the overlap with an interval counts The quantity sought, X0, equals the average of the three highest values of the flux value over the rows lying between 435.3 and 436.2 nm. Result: 0.585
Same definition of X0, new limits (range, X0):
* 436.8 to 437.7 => 0.563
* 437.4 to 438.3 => 0.571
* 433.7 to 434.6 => 0.584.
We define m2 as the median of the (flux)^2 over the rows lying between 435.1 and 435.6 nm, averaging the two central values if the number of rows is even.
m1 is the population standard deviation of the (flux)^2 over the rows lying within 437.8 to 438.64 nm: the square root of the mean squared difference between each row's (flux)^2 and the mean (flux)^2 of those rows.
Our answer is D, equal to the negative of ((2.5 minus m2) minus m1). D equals -2.19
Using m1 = 0.0178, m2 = 0.294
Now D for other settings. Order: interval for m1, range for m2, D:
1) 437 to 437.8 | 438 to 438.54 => -2.19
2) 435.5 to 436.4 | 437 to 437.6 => -2.18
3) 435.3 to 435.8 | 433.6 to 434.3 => -2.16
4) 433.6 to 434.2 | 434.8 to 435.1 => -2.21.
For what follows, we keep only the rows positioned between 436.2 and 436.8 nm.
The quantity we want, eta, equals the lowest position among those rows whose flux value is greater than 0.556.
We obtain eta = 436.371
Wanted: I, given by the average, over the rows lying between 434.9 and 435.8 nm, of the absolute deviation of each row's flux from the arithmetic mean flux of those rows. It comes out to 0.015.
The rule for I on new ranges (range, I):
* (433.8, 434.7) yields 0.030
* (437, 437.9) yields 0.011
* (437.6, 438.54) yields 0.016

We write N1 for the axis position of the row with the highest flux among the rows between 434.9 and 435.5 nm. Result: 434.966 nm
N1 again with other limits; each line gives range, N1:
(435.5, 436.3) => 436.170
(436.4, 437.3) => 436.572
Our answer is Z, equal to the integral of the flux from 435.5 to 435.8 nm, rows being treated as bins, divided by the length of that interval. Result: 0.545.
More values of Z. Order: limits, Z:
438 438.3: 0.564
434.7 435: 0.548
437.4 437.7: 0.552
